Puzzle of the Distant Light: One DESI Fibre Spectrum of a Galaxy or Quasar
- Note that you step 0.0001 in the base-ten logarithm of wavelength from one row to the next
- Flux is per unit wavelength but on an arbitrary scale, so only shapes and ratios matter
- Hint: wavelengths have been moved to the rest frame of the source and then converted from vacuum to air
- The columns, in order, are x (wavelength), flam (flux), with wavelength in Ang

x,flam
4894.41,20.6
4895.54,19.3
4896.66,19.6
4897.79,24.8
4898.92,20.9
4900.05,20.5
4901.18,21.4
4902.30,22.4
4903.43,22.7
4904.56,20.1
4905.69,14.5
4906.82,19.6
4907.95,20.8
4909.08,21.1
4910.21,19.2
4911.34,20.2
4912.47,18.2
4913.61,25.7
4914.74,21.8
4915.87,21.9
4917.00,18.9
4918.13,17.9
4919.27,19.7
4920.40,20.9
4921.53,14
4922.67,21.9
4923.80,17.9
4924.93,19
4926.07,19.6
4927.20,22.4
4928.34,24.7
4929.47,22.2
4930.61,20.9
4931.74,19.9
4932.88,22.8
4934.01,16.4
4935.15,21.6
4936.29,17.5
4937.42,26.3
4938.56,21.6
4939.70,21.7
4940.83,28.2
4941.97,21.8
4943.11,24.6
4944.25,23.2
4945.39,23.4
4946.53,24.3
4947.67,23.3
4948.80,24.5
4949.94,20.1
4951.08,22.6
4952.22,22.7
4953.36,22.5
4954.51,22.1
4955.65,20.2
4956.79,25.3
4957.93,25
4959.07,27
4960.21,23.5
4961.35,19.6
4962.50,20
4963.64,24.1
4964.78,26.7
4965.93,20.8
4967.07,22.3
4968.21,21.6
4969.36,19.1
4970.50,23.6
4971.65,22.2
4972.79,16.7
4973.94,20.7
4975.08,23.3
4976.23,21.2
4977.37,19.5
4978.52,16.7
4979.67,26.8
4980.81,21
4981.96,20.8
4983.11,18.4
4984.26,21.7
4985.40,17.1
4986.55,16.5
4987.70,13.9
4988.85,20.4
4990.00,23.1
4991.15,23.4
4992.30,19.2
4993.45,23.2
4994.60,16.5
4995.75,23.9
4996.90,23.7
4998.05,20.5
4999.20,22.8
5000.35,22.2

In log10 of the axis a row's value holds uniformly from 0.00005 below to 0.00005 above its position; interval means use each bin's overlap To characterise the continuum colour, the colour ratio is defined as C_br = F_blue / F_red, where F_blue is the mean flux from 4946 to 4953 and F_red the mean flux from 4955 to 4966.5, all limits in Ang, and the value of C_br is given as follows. 0.99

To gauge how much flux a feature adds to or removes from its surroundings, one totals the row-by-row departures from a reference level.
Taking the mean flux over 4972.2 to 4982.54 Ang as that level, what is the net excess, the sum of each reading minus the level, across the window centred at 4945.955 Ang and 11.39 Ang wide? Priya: 29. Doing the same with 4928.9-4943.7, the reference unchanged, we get 16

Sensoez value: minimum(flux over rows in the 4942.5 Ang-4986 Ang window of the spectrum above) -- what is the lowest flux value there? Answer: 16.7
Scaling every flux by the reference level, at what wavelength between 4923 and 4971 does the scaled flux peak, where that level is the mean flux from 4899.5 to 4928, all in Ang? 4940.83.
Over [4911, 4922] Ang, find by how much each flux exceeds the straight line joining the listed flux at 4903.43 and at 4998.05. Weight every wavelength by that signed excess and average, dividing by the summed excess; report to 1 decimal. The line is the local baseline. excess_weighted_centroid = 4918.2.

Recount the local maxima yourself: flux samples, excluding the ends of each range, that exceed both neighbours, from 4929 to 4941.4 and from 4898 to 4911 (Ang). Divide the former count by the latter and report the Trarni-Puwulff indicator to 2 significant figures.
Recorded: 1.5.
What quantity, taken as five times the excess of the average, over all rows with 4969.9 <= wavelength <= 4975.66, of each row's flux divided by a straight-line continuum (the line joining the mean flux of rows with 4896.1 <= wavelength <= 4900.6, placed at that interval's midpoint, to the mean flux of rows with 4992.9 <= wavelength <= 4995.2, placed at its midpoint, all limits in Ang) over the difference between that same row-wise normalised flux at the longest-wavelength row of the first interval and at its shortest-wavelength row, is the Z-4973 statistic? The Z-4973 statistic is 5.3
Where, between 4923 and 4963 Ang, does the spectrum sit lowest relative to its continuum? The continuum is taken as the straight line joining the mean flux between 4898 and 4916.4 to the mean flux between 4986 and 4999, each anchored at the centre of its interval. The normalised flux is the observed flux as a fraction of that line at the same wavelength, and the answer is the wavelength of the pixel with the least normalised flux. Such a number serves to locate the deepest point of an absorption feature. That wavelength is 4934.01 Ang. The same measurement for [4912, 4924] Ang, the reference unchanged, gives 4921.53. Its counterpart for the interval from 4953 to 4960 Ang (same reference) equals 4955.65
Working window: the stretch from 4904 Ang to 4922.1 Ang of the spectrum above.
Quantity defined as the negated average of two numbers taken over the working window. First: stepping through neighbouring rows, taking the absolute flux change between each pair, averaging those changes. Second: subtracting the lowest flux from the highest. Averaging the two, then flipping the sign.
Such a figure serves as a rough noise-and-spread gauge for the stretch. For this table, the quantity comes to -7.3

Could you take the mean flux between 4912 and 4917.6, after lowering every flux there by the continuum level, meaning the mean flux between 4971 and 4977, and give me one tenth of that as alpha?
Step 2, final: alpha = 0.05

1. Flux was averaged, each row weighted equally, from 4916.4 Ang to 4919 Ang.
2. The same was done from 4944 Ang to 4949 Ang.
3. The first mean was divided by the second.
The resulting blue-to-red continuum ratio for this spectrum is 0.78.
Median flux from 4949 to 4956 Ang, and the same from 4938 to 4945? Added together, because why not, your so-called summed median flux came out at 44.8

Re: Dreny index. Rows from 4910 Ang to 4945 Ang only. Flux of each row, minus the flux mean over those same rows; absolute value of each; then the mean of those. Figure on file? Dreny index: 2.30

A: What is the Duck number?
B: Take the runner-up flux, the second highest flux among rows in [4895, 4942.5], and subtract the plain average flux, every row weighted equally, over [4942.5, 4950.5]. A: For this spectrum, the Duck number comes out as 3.0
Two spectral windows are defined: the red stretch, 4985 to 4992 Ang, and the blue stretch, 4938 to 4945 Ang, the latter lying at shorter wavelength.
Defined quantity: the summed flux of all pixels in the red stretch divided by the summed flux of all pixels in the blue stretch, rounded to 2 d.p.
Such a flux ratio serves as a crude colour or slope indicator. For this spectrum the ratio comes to 0.81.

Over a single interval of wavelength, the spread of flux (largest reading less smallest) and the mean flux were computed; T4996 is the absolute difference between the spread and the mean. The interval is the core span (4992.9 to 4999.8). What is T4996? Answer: 14.4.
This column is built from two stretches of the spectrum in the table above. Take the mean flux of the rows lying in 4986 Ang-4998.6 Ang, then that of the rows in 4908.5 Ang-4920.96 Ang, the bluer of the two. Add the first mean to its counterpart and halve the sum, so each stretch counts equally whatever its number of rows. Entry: 20.4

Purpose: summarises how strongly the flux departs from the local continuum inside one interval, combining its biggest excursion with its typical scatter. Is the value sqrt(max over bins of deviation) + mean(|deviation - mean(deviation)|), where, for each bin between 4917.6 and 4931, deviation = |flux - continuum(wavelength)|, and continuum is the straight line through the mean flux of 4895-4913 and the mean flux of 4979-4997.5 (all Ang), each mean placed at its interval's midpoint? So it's 3.76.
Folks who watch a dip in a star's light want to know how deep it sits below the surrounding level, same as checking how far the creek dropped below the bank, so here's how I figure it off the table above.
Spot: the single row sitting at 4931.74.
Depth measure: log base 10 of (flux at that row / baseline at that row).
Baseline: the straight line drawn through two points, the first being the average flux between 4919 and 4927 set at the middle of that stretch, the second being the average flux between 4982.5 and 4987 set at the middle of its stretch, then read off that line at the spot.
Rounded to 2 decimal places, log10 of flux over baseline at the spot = 0.02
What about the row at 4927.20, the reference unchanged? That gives 0.07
